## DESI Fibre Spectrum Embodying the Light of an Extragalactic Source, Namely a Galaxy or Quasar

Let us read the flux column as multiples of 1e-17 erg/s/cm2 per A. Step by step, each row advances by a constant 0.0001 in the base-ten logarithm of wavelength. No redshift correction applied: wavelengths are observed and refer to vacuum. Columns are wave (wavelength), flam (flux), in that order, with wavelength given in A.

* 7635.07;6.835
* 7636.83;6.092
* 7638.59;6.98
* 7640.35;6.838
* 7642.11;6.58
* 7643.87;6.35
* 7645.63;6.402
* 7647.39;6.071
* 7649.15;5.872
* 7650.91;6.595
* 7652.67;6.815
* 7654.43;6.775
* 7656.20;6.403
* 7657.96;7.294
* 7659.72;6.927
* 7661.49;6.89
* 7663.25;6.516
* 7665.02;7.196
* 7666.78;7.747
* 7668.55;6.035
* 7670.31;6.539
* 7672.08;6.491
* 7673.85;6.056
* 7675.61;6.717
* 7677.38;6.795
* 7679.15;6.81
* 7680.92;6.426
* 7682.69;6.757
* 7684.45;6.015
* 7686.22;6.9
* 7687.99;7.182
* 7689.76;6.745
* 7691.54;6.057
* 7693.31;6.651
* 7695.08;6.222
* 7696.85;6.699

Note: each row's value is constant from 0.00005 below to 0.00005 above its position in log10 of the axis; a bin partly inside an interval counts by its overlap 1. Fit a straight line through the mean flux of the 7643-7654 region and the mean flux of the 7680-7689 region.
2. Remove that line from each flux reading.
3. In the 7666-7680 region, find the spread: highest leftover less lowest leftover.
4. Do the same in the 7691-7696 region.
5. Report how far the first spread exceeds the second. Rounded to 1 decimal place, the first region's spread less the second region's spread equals 1.2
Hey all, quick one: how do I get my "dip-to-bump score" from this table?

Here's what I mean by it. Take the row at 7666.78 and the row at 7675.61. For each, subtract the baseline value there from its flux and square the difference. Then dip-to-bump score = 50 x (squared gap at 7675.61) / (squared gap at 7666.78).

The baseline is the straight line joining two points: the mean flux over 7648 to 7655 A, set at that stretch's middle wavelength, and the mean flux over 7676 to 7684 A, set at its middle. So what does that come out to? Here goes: 0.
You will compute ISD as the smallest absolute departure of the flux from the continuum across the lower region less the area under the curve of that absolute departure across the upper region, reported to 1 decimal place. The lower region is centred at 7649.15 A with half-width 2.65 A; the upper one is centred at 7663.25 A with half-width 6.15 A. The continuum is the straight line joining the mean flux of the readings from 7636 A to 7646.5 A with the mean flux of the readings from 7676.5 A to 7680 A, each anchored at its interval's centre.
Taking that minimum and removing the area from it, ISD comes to -6.1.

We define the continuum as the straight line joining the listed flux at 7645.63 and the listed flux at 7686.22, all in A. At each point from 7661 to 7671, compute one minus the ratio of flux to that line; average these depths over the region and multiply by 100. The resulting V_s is -3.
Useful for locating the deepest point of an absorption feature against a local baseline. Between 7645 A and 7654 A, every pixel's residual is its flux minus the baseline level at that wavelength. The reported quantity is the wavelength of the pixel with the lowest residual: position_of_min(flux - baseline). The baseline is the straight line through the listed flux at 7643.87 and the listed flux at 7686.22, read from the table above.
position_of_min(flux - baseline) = 7649.15 A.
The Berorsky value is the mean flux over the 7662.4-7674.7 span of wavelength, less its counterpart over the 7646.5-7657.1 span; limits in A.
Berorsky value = 0.2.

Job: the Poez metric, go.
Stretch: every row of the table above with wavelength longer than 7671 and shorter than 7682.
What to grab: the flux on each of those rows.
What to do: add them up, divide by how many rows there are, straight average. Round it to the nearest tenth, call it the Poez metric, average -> 6.5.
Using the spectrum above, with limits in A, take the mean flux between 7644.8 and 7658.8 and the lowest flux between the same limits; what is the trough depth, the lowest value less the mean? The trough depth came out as -0.66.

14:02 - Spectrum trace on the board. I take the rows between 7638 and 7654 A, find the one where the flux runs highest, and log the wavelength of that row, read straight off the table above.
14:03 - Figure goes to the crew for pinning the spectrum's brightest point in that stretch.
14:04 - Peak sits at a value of 7638.59 A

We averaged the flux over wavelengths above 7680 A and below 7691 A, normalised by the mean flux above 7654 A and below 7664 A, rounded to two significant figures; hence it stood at 0.98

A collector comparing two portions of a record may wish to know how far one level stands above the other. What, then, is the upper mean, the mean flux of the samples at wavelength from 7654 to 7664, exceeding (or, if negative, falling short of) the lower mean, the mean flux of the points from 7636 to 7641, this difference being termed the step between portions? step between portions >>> 0.2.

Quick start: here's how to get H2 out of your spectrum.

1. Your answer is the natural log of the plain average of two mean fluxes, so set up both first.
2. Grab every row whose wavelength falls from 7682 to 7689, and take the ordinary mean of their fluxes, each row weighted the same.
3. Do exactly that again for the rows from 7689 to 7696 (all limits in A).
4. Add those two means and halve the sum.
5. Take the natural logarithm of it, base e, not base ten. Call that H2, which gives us 1.882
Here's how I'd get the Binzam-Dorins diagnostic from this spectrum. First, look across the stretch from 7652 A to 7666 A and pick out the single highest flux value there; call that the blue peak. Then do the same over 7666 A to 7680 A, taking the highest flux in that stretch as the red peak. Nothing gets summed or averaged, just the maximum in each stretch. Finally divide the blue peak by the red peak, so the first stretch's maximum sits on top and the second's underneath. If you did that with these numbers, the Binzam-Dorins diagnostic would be 0.942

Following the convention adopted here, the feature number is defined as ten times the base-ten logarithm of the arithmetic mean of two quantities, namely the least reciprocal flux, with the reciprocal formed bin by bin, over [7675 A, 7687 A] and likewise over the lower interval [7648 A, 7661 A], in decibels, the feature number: -8.51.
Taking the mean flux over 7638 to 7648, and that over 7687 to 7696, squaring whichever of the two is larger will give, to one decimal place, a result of 43.2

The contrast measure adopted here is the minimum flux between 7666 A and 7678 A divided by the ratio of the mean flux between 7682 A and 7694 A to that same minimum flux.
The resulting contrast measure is 5.51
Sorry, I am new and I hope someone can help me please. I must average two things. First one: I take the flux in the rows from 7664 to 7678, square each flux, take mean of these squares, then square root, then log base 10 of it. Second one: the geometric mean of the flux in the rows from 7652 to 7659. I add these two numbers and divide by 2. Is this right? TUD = 3.82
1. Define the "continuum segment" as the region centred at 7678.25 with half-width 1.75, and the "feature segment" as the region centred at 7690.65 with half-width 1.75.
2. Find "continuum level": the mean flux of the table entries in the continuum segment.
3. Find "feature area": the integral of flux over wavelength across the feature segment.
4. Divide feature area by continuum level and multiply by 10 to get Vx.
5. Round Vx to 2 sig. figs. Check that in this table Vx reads 33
